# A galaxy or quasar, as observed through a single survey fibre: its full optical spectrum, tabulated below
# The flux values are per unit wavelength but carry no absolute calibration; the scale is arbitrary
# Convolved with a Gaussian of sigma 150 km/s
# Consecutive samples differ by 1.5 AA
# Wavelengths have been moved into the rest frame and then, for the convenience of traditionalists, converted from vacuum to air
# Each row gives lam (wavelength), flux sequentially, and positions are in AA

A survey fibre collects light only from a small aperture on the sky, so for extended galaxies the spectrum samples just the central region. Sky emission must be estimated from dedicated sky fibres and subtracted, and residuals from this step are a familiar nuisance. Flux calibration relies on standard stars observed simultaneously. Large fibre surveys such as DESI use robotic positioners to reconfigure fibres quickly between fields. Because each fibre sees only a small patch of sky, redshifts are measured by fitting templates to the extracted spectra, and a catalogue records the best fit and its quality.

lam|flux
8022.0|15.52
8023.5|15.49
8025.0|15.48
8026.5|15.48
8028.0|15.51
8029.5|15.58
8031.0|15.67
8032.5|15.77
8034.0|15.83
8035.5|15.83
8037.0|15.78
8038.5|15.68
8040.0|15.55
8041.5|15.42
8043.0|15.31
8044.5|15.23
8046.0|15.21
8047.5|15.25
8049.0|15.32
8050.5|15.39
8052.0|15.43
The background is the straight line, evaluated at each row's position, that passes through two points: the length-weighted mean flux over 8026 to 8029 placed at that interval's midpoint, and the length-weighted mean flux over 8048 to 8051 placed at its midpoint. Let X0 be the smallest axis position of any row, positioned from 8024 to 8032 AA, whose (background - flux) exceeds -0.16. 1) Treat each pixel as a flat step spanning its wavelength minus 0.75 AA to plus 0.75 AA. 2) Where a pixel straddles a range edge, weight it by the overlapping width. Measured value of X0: 8025.0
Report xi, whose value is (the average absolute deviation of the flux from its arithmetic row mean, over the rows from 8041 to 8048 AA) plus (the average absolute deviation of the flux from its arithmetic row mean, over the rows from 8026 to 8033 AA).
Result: 0.159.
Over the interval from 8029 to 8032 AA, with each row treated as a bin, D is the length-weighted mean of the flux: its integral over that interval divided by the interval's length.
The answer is 15.6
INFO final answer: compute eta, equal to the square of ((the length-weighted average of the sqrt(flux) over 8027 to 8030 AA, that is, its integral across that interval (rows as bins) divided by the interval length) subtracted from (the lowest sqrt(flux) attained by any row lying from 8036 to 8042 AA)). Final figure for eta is 0.0002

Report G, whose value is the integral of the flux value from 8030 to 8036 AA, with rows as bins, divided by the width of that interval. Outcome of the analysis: 15.8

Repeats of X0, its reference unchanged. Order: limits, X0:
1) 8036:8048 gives 8040.0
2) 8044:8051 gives 8044.5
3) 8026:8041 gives 8026.5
